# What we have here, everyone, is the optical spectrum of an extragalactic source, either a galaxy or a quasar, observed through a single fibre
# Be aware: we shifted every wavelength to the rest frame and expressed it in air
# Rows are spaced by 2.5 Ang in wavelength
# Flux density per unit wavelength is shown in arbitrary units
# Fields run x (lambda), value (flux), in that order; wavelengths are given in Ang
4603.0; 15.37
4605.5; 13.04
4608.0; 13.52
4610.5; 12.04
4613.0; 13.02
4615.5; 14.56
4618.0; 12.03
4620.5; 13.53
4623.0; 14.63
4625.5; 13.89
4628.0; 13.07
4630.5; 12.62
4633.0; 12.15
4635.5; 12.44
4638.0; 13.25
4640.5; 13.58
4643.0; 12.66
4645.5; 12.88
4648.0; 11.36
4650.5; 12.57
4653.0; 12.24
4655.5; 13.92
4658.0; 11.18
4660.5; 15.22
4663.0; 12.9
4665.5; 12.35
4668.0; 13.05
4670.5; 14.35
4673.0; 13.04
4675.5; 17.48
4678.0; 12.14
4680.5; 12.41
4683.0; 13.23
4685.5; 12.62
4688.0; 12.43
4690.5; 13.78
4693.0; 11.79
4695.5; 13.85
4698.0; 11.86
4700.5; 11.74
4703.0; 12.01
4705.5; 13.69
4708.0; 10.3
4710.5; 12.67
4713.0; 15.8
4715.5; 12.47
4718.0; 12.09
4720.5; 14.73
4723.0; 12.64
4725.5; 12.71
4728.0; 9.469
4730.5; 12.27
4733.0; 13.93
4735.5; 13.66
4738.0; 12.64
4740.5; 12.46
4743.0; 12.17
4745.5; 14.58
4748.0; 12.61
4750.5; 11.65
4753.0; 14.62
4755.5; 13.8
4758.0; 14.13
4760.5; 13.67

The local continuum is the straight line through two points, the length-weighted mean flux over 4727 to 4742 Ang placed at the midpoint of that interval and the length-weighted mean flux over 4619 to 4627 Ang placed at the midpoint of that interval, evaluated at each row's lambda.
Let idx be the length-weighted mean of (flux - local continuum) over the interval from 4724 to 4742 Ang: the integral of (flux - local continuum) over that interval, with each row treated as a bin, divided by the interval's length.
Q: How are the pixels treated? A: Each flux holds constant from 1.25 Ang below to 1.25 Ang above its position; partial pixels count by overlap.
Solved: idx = 0.0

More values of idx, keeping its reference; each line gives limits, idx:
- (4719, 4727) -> 0.6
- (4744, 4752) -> 0.7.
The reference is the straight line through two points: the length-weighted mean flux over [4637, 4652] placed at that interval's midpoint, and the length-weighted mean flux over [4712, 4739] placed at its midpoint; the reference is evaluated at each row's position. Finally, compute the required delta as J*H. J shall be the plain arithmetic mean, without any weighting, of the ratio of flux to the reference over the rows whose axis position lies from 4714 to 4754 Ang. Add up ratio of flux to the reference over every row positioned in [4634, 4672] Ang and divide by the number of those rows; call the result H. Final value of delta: 1.00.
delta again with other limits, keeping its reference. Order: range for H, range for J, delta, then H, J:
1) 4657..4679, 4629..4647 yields 1.07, 1.06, 1.009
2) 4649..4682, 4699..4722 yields 1.04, 1.04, 0.996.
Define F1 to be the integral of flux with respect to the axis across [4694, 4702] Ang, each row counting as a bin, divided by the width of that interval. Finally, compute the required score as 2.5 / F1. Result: 0.201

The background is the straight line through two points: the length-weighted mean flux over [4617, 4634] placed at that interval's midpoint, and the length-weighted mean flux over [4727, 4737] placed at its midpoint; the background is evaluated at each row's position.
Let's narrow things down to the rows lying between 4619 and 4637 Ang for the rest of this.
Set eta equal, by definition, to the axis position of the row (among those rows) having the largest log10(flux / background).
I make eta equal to 4623.0 Ang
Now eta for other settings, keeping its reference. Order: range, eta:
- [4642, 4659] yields 4655.5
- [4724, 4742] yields 4733.0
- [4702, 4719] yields 4713.0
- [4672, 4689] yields 4675.5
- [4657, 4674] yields 4660.5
